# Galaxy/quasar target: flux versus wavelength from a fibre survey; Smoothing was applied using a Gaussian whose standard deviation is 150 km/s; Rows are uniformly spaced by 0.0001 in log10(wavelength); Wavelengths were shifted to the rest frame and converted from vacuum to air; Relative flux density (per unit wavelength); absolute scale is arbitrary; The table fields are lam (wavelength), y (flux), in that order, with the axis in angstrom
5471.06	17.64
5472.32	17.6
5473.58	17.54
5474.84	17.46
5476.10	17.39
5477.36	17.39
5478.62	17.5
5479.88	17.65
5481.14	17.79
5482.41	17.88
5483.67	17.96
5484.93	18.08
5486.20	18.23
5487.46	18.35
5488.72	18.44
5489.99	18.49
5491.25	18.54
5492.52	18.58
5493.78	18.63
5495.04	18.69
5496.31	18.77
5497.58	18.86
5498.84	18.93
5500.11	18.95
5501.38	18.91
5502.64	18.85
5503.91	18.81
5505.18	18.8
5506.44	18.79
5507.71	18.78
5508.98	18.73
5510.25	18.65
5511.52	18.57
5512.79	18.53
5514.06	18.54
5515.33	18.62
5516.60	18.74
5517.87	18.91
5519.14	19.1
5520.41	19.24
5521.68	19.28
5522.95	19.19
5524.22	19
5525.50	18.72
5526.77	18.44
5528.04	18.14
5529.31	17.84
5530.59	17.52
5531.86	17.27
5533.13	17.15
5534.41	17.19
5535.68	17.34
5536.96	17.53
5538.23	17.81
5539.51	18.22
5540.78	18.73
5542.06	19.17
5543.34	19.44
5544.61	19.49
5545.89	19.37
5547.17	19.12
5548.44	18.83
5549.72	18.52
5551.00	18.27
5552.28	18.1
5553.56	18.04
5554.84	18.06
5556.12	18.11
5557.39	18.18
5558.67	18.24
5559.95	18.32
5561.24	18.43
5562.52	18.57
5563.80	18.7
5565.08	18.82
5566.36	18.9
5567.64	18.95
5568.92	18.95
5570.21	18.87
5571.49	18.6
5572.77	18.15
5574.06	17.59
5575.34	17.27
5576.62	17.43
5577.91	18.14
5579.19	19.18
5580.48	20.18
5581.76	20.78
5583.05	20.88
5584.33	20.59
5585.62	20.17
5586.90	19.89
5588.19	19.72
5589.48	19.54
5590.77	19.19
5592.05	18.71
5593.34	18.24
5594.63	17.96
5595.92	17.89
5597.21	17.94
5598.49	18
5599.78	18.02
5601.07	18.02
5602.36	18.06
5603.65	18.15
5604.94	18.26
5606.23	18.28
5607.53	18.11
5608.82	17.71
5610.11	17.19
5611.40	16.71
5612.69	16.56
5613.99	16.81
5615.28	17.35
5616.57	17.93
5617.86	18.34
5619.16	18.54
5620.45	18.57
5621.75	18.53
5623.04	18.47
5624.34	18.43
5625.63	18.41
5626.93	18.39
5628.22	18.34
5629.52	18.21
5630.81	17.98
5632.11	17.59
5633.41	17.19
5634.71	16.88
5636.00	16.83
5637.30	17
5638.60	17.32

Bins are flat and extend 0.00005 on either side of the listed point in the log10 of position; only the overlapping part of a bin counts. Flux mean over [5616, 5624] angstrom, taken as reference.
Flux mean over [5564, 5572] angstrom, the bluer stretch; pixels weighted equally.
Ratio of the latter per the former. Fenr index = 1.02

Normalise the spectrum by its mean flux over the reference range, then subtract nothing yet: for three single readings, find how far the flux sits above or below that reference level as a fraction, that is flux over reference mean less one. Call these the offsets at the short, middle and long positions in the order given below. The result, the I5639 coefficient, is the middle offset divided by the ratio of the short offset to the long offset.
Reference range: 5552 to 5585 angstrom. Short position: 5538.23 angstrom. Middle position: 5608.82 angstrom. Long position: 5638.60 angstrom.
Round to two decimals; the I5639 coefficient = -0.08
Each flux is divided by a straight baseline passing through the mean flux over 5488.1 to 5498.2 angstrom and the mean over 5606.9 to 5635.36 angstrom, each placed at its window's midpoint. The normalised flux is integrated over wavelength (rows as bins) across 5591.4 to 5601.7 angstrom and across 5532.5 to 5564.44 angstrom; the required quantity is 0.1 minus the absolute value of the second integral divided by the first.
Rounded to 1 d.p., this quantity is -3.0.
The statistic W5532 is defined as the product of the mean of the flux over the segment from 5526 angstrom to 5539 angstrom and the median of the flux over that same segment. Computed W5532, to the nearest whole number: 309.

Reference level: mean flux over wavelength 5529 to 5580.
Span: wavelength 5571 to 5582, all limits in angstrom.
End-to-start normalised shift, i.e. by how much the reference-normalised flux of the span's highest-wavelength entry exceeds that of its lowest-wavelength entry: 0.12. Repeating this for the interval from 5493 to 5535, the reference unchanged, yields -0.08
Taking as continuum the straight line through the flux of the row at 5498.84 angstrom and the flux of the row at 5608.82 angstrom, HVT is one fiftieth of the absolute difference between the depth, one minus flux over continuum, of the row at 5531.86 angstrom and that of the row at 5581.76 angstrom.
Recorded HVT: 0.0045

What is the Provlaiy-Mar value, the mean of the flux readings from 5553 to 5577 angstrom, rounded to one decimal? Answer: 18.3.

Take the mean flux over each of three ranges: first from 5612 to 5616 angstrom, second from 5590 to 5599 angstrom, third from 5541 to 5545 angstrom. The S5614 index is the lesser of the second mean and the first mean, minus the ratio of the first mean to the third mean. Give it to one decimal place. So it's 16.0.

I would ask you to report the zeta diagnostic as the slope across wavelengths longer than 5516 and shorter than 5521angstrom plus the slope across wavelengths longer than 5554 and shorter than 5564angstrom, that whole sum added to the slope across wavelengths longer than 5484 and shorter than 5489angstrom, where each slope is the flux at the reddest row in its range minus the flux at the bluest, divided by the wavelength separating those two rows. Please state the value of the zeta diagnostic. 0.30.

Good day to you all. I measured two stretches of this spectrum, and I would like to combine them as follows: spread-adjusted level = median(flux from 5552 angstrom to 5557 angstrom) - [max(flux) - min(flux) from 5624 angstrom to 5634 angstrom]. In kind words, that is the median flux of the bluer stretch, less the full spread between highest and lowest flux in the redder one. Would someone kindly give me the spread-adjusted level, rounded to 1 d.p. 16.8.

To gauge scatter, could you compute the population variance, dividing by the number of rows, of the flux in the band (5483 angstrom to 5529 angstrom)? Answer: 0.1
